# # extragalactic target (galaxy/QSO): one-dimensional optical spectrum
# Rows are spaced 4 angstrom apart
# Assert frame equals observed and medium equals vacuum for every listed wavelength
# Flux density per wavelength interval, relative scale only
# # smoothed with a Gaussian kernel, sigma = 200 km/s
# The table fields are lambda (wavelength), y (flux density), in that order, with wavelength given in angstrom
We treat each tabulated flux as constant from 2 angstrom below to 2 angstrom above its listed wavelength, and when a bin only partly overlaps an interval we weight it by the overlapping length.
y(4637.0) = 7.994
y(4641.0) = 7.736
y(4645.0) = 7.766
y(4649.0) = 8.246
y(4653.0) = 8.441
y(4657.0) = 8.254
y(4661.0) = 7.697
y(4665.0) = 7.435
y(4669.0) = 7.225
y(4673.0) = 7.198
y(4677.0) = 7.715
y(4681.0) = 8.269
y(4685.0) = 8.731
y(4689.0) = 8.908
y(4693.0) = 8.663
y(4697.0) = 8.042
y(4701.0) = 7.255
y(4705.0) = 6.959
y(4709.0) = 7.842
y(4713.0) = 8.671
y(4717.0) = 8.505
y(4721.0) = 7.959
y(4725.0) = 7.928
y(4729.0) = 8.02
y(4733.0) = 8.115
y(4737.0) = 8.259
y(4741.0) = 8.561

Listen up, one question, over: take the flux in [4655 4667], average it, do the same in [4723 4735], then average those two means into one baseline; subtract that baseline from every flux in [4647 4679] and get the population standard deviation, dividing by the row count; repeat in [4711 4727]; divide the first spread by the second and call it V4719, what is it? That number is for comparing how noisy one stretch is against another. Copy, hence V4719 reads 1.4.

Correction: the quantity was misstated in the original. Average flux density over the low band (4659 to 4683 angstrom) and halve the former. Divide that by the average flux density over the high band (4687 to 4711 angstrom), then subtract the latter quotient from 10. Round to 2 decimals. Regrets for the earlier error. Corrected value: 9.52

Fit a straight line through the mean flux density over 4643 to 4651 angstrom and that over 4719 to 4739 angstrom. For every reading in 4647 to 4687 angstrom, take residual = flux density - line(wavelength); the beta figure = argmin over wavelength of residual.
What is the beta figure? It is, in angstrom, 4673.0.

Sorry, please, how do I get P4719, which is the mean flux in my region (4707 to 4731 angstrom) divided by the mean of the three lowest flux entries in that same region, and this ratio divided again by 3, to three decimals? 0.344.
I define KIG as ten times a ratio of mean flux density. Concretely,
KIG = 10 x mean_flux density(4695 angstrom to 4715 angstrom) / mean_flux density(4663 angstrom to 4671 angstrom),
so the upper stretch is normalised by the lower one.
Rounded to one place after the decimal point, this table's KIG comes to 10.6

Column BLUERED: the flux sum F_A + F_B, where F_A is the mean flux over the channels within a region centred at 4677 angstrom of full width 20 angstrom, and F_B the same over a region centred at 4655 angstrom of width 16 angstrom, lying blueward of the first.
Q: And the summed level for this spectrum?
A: 16.0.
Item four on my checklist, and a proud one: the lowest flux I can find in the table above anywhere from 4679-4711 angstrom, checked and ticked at 6.959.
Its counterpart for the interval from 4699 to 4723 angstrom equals 6.959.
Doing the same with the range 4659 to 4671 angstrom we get 7.225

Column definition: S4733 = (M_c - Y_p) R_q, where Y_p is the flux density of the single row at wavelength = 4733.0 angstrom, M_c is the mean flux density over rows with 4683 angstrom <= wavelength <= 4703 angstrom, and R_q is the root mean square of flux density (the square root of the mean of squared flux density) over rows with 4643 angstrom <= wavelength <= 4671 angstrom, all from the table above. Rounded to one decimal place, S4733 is 1.6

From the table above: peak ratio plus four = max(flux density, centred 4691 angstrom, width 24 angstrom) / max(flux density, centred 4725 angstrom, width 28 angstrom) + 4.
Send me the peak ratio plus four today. 5.03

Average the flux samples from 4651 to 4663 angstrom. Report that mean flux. 8.1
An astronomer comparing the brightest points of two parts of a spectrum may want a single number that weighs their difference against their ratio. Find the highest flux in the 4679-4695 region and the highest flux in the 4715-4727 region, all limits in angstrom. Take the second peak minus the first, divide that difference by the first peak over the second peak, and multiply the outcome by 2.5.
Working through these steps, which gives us -1.0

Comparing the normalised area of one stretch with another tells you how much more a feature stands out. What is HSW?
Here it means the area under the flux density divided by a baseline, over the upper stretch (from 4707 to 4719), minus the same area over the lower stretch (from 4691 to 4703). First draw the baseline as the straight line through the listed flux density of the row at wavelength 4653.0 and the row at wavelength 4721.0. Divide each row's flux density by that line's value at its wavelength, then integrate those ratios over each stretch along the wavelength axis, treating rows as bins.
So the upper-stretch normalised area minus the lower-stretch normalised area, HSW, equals 0.70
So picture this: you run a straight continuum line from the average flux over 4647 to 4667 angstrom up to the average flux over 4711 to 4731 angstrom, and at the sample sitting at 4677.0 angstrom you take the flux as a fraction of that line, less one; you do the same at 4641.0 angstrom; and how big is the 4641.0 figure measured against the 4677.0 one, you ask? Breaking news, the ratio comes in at 1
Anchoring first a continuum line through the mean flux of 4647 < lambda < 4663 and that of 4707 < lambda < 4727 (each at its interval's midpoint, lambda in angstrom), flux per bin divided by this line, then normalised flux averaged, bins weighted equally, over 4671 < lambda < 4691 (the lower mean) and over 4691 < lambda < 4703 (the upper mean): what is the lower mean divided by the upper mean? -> 1.02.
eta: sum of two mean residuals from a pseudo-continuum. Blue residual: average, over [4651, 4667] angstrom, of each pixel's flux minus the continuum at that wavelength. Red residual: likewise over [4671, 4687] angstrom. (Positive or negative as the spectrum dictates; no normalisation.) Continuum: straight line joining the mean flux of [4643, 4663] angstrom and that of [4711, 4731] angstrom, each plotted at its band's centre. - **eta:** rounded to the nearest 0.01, -0.29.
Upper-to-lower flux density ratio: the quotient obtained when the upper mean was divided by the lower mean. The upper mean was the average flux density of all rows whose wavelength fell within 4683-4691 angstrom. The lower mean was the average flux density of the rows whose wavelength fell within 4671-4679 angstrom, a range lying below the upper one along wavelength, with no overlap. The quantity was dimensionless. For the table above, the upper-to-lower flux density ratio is 1.18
